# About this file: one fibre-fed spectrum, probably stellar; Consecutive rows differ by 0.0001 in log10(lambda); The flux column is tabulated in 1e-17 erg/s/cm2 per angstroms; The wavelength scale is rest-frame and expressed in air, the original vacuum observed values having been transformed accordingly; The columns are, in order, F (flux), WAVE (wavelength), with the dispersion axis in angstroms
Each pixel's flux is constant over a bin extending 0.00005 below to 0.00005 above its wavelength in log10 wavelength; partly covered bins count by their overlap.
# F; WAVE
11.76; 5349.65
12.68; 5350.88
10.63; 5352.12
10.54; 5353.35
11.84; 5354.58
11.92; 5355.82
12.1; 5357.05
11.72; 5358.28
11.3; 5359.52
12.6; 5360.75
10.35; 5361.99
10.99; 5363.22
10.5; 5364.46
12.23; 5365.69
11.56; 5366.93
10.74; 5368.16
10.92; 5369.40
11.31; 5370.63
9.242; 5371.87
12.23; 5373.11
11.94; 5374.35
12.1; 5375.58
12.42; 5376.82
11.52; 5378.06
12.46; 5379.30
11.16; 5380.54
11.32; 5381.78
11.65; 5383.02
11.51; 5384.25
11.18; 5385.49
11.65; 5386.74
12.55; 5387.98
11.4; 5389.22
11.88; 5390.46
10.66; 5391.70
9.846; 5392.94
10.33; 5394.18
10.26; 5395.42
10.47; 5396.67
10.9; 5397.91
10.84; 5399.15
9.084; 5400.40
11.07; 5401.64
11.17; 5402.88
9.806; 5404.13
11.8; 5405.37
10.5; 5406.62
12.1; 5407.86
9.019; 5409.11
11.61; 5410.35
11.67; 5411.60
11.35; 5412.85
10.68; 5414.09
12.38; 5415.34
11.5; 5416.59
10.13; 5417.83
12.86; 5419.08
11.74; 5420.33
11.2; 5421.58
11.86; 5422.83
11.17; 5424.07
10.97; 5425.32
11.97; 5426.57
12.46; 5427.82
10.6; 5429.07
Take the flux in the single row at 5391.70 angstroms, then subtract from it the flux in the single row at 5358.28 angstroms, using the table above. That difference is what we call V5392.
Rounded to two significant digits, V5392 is -1.1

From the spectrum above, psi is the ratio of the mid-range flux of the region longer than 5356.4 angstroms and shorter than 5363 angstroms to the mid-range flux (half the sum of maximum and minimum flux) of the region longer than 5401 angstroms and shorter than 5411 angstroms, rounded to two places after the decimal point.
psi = 1.09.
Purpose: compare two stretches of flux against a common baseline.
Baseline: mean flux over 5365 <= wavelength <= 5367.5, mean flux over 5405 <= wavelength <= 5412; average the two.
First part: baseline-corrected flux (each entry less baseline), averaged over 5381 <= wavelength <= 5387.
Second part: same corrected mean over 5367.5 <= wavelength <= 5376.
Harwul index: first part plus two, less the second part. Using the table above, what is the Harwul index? 2.25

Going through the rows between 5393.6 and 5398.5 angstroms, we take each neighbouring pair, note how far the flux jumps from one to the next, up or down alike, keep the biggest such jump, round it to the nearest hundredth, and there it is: 0.43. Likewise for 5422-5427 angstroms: 1.00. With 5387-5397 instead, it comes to 1.22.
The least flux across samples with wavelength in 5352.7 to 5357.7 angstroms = 10.54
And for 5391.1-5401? 9.084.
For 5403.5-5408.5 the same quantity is 9.806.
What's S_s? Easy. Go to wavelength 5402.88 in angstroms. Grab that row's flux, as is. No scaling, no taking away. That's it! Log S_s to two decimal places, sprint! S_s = 11.17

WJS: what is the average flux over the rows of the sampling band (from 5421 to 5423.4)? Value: 11.5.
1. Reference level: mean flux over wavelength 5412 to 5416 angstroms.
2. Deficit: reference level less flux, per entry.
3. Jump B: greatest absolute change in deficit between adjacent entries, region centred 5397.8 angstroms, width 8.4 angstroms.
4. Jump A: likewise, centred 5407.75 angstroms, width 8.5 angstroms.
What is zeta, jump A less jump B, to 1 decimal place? 1.1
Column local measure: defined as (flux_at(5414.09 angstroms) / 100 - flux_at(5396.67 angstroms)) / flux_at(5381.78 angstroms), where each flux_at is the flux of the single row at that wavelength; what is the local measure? -0.92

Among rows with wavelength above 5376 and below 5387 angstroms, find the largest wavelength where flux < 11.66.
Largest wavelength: 5386.74 angstroms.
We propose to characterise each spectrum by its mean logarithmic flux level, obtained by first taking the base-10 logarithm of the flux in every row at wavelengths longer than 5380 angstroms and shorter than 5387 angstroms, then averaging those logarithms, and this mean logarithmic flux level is 1.06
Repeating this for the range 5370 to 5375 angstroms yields 1.05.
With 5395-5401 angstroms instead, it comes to 1.01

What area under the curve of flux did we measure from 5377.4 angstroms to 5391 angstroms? 159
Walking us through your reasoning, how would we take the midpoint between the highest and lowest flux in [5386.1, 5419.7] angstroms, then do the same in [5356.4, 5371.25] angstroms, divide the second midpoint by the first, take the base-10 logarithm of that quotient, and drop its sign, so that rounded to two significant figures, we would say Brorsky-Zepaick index 0.021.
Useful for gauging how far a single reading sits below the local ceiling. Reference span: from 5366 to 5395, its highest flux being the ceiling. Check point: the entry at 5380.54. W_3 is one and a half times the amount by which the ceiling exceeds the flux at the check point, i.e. 2.1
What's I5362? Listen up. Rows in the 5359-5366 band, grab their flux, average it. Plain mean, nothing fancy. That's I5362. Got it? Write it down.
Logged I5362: 11.3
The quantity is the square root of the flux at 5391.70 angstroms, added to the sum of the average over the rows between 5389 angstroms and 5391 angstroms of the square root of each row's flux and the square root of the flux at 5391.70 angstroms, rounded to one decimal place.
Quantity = 9.9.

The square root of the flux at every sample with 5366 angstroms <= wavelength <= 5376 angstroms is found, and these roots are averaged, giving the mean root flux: 3.35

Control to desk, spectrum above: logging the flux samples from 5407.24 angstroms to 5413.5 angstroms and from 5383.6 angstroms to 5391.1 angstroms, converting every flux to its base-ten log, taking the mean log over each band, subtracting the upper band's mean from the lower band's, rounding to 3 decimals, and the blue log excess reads 0.023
